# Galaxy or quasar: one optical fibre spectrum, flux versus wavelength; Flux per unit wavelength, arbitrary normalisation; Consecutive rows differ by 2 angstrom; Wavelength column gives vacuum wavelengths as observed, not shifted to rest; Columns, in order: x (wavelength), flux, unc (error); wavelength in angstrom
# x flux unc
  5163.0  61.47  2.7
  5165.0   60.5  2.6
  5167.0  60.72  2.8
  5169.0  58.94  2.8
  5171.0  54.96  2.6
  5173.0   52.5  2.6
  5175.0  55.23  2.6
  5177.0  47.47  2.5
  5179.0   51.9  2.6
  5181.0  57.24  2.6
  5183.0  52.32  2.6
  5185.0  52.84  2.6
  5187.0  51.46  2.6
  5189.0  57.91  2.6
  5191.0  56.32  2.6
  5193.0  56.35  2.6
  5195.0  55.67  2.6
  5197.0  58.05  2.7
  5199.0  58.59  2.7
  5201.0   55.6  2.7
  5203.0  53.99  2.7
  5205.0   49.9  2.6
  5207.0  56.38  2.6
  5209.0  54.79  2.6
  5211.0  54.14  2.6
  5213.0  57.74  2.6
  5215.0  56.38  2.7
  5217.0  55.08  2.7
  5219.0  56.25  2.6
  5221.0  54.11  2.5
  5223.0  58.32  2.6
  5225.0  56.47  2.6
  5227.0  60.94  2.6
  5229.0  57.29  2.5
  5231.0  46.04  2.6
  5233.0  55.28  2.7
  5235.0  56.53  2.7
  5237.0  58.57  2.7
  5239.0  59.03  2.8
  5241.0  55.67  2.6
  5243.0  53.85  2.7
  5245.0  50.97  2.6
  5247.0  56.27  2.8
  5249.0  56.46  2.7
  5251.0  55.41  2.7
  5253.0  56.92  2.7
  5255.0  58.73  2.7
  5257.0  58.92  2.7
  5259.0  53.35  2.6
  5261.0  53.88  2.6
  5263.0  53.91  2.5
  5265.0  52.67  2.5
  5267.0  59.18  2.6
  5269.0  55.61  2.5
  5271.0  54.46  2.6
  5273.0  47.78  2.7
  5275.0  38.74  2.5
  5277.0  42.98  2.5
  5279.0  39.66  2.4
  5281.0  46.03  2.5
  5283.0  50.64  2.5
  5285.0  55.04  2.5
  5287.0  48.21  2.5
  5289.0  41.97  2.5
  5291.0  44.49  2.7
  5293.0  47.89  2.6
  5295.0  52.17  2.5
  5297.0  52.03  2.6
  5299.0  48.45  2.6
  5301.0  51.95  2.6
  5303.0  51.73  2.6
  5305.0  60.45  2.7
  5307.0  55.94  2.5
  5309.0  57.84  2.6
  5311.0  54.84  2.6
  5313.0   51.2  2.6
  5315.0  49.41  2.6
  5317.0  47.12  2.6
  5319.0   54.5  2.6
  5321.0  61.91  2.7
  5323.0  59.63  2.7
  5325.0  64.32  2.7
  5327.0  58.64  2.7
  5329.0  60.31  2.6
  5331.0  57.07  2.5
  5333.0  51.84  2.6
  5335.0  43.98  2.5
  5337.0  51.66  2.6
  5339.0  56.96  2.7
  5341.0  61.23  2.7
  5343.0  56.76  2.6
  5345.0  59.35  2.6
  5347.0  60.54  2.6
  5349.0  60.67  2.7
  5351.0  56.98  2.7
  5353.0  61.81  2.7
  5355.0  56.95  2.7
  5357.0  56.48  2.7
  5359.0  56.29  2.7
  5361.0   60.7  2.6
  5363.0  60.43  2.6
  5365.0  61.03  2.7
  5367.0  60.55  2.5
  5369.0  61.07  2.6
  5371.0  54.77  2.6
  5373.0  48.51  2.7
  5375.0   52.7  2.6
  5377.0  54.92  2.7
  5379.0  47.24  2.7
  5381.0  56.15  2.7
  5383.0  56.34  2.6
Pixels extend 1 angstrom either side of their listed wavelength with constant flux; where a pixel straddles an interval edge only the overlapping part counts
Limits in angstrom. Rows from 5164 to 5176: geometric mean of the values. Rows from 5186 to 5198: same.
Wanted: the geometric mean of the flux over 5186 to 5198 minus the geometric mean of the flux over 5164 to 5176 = -1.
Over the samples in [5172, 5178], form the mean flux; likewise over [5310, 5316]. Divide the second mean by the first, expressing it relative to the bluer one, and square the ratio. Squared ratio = 1.00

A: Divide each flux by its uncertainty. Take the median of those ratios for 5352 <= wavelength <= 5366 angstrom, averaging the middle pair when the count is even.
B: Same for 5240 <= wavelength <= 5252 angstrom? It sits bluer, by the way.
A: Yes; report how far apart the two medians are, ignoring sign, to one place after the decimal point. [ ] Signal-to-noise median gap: 2.3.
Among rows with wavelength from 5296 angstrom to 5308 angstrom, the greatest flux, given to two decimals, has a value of 60.45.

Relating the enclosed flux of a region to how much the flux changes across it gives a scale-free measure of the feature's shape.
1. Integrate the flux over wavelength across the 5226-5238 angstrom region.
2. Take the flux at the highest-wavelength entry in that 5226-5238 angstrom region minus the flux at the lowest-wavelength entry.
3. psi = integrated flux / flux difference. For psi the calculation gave -282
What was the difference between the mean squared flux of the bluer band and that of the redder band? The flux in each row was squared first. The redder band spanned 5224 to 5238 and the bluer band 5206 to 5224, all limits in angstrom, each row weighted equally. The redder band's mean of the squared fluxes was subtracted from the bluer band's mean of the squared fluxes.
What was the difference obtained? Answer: -13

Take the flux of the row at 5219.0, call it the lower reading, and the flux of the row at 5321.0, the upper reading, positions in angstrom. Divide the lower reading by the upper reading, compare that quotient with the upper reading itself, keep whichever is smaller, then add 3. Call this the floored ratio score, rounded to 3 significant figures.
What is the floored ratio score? 3.91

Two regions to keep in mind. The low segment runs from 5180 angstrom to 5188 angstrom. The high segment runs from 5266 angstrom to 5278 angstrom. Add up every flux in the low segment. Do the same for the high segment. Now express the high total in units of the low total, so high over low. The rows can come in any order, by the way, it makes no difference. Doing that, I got 1.4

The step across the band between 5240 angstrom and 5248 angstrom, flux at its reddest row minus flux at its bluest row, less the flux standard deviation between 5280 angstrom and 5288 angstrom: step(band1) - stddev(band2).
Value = -3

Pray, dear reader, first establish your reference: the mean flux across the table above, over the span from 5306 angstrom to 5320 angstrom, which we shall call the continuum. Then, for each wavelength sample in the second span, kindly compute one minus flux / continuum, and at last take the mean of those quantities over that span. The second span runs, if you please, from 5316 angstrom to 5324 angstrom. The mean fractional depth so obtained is -0.053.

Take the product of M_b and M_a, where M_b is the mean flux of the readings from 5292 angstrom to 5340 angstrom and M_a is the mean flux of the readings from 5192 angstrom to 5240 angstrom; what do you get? 3032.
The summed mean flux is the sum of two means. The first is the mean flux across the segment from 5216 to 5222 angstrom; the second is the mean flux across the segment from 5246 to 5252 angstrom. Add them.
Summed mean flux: 111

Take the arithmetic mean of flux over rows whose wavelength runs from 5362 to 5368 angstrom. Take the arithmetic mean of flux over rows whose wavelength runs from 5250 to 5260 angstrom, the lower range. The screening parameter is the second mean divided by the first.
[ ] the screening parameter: 0.93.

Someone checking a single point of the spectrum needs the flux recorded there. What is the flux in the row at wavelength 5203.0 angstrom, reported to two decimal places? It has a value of 53.99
